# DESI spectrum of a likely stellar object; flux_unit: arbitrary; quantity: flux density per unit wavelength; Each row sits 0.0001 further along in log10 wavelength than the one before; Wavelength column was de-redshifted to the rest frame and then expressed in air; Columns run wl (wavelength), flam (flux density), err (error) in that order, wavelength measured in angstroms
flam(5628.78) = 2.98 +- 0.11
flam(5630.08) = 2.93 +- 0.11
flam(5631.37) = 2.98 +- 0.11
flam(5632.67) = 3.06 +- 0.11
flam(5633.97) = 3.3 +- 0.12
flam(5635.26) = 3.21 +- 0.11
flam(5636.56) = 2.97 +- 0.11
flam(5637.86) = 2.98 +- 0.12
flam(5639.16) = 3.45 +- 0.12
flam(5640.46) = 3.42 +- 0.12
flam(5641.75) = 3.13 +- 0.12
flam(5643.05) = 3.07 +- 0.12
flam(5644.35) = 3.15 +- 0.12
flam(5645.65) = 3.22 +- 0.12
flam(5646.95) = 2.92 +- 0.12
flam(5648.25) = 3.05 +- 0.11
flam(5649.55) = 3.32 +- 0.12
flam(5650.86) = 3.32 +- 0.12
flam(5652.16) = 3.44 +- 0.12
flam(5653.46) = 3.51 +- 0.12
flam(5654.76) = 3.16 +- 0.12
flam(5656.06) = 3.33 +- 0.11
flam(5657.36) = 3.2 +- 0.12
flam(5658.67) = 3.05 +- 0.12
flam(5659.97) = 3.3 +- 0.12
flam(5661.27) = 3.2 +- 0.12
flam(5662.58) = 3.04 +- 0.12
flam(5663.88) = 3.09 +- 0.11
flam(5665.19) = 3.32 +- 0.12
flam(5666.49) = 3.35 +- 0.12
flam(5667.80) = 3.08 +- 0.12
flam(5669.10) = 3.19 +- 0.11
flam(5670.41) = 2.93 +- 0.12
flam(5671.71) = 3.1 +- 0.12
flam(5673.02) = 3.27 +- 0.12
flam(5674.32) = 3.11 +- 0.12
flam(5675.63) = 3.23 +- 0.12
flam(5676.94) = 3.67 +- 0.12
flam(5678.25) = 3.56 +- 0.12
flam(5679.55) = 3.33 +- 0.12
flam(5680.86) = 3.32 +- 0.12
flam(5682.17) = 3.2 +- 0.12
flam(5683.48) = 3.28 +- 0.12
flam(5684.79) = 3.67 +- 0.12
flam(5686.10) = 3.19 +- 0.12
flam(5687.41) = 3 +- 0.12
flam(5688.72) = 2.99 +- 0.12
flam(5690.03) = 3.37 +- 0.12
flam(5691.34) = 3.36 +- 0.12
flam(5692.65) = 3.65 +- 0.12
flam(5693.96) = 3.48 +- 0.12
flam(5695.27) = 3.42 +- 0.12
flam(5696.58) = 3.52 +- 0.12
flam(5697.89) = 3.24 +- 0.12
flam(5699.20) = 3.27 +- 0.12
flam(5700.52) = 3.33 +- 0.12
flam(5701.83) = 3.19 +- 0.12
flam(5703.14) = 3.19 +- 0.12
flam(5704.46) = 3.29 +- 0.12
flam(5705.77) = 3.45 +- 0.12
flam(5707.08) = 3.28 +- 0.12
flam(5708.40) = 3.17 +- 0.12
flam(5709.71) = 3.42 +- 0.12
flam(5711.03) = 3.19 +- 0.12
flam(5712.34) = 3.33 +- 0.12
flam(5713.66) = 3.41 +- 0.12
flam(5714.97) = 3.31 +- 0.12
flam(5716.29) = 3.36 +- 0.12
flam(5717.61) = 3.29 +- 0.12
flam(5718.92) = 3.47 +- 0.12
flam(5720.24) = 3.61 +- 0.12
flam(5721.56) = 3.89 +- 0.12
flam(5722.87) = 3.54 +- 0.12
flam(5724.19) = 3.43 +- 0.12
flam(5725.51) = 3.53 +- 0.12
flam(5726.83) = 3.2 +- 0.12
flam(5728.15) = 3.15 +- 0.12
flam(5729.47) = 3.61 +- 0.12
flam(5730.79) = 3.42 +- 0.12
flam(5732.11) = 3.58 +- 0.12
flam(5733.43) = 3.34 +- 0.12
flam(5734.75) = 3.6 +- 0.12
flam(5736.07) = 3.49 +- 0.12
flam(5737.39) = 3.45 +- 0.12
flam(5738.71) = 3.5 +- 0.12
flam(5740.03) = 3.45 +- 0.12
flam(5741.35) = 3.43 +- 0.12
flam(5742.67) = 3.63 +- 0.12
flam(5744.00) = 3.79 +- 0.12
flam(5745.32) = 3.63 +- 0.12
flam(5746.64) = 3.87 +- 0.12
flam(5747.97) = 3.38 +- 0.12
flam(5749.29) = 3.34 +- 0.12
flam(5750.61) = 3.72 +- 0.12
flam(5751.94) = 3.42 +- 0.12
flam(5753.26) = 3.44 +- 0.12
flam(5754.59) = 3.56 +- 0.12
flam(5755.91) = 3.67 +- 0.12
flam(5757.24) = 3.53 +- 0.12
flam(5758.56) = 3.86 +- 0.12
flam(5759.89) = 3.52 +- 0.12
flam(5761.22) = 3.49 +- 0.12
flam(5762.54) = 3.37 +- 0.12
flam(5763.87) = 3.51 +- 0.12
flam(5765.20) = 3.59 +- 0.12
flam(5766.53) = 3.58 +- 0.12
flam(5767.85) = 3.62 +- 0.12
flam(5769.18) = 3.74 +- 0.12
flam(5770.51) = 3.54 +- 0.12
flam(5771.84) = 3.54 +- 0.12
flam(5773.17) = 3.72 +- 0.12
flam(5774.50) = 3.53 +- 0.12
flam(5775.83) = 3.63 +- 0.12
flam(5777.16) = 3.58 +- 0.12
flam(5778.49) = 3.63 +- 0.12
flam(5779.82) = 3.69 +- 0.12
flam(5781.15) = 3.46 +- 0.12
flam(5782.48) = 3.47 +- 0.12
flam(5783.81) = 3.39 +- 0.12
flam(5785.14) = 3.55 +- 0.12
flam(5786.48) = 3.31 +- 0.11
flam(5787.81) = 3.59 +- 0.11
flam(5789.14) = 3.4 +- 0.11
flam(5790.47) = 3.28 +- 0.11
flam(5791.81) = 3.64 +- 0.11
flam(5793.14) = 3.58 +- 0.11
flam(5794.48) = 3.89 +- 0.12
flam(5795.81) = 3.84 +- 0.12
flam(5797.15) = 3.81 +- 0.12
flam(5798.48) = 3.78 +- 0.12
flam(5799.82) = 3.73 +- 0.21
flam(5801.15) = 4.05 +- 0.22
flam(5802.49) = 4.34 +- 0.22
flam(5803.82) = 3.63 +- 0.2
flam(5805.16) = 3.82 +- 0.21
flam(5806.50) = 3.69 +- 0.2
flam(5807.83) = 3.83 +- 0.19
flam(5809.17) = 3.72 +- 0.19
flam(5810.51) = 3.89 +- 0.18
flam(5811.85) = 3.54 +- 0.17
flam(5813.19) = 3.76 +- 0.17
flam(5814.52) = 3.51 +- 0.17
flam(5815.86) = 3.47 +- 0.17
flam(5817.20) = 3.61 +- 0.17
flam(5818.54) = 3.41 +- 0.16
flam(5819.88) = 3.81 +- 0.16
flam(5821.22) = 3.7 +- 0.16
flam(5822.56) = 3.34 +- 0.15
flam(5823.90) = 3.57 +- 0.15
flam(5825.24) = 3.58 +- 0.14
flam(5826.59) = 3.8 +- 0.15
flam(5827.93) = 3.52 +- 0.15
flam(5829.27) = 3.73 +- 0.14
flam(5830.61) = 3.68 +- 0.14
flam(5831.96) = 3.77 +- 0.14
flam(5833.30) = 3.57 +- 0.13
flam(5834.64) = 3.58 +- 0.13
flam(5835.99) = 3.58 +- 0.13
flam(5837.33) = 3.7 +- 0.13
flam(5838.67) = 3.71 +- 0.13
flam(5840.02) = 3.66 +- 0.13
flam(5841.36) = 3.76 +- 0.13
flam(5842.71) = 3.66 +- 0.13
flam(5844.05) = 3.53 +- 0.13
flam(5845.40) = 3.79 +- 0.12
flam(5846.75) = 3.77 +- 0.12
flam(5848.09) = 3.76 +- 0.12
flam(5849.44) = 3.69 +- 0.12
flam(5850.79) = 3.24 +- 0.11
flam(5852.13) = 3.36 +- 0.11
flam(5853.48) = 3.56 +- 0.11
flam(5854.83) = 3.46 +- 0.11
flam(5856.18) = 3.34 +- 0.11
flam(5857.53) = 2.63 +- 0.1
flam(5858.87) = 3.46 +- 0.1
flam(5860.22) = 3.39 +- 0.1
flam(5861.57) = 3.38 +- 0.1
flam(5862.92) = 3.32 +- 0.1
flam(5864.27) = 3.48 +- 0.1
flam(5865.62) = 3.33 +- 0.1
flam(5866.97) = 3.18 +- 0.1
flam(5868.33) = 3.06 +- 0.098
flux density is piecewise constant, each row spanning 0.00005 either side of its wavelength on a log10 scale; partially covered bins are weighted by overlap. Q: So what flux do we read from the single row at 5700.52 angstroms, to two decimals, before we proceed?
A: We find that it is 3.33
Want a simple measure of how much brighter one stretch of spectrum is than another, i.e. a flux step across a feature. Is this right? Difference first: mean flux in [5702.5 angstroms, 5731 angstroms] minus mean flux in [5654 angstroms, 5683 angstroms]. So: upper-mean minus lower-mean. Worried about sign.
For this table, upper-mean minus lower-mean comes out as 0.16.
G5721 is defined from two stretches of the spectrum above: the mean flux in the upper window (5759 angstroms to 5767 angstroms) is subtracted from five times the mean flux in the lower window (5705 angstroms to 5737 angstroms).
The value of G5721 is 13.6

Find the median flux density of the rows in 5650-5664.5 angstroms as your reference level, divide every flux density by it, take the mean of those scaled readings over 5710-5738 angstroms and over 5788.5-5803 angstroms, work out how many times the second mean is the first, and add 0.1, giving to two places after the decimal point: 1.19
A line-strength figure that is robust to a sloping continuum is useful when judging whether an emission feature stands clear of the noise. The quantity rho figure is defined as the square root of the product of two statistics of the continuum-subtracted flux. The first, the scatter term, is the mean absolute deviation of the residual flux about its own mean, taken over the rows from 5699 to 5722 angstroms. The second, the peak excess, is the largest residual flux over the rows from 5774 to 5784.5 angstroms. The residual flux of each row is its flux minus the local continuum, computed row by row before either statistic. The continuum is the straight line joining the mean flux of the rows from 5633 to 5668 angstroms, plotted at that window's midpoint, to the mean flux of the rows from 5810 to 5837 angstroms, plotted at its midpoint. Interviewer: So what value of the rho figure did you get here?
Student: 0.141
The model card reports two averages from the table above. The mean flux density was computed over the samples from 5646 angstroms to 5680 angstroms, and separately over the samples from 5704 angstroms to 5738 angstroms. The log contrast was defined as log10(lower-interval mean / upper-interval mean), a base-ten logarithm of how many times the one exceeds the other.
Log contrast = -0.024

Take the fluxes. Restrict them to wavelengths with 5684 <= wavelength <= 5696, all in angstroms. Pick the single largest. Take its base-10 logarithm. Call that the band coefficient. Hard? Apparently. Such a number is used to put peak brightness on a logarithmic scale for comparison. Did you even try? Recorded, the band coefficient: 0.565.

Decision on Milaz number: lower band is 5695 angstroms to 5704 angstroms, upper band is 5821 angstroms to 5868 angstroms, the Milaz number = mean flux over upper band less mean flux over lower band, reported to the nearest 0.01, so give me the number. 0.22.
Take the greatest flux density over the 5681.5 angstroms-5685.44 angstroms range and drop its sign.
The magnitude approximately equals 3.67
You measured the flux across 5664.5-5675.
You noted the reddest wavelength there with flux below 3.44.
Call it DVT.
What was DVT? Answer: 5674.32 angstroms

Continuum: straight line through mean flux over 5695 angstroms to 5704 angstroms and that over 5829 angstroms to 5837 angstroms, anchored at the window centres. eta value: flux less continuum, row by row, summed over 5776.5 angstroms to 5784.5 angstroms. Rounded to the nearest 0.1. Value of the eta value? 0.1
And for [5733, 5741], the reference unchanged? 0.4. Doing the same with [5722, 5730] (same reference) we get 0.2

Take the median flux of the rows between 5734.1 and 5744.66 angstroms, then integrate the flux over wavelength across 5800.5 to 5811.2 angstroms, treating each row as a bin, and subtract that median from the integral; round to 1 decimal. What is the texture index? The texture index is 37.9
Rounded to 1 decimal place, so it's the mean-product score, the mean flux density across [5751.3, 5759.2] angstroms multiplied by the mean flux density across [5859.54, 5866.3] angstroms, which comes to 12.1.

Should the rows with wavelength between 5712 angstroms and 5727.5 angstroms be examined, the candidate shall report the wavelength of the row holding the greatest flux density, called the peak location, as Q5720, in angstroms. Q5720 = 5721.56 angstroms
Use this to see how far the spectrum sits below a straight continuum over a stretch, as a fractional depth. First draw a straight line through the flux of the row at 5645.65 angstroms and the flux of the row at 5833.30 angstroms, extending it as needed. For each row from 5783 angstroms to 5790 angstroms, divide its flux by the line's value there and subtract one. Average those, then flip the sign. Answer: 0.01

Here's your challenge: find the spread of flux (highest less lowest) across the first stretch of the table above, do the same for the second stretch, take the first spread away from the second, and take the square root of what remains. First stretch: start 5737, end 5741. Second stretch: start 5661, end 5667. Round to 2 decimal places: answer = 0.51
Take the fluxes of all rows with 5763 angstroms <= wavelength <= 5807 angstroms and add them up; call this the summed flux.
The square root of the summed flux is 11.0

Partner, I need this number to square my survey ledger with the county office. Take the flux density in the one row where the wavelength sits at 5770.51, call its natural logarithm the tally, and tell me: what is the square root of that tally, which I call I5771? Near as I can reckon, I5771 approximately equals 1.12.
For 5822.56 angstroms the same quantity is 1.10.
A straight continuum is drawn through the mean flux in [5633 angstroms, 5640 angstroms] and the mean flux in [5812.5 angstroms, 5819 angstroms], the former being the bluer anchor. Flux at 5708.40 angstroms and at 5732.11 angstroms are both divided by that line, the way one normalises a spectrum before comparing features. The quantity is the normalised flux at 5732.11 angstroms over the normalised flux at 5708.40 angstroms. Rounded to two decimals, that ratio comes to 1.11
